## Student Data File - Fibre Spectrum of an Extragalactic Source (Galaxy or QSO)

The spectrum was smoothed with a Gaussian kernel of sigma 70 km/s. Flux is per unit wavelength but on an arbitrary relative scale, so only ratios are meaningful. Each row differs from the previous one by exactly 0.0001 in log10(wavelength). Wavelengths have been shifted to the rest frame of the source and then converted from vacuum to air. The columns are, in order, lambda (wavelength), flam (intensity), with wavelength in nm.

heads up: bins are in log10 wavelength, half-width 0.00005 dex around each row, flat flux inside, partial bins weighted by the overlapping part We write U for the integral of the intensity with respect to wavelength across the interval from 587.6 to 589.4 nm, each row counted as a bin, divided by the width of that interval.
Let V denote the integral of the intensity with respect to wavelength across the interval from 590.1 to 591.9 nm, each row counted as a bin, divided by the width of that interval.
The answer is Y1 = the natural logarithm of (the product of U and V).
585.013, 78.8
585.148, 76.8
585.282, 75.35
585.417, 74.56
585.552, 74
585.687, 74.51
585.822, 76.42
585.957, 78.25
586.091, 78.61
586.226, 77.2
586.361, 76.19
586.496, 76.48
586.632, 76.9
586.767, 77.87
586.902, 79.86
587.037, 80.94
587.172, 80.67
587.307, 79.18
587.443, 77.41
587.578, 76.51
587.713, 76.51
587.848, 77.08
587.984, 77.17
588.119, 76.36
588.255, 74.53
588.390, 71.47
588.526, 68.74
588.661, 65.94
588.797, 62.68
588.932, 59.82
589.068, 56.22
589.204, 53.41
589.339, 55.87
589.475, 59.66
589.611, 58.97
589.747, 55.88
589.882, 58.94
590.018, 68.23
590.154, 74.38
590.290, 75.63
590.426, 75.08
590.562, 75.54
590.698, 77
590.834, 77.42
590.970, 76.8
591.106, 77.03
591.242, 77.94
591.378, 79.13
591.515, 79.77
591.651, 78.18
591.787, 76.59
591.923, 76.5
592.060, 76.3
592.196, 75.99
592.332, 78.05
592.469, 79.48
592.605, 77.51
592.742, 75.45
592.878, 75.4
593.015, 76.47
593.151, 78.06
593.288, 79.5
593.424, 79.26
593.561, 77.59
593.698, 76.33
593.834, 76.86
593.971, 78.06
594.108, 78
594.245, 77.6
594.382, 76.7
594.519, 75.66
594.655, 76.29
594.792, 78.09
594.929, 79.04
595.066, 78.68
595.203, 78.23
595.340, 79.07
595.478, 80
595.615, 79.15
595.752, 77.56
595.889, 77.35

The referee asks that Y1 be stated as 8.56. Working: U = 67.7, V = 77.0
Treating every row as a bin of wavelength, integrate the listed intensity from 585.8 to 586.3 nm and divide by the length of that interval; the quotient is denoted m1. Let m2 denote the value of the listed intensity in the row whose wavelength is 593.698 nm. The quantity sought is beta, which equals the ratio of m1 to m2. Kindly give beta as 1.02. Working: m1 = 77.8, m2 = 76.33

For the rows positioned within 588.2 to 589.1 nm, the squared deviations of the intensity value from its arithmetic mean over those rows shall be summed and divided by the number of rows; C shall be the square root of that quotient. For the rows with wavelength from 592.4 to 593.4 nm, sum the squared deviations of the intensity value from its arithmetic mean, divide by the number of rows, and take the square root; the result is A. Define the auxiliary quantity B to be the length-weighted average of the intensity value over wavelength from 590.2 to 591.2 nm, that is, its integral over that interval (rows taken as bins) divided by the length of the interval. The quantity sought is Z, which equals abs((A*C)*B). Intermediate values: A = 1.6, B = 76.4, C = 6.0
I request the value 735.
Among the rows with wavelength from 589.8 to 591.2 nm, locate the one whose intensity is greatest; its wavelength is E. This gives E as 590.834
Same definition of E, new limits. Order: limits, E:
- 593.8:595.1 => 594.929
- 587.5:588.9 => 587.984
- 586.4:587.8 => 587.037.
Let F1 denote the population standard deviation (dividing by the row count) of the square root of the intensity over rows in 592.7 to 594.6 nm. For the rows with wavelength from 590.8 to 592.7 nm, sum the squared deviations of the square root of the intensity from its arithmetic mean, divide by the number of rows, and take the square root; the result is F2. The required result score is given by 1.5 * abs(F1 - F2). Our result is 0.0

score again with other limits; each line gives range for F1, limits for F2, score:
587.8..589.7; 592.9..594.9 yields 0.7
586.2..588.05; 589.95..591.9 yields 0.1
